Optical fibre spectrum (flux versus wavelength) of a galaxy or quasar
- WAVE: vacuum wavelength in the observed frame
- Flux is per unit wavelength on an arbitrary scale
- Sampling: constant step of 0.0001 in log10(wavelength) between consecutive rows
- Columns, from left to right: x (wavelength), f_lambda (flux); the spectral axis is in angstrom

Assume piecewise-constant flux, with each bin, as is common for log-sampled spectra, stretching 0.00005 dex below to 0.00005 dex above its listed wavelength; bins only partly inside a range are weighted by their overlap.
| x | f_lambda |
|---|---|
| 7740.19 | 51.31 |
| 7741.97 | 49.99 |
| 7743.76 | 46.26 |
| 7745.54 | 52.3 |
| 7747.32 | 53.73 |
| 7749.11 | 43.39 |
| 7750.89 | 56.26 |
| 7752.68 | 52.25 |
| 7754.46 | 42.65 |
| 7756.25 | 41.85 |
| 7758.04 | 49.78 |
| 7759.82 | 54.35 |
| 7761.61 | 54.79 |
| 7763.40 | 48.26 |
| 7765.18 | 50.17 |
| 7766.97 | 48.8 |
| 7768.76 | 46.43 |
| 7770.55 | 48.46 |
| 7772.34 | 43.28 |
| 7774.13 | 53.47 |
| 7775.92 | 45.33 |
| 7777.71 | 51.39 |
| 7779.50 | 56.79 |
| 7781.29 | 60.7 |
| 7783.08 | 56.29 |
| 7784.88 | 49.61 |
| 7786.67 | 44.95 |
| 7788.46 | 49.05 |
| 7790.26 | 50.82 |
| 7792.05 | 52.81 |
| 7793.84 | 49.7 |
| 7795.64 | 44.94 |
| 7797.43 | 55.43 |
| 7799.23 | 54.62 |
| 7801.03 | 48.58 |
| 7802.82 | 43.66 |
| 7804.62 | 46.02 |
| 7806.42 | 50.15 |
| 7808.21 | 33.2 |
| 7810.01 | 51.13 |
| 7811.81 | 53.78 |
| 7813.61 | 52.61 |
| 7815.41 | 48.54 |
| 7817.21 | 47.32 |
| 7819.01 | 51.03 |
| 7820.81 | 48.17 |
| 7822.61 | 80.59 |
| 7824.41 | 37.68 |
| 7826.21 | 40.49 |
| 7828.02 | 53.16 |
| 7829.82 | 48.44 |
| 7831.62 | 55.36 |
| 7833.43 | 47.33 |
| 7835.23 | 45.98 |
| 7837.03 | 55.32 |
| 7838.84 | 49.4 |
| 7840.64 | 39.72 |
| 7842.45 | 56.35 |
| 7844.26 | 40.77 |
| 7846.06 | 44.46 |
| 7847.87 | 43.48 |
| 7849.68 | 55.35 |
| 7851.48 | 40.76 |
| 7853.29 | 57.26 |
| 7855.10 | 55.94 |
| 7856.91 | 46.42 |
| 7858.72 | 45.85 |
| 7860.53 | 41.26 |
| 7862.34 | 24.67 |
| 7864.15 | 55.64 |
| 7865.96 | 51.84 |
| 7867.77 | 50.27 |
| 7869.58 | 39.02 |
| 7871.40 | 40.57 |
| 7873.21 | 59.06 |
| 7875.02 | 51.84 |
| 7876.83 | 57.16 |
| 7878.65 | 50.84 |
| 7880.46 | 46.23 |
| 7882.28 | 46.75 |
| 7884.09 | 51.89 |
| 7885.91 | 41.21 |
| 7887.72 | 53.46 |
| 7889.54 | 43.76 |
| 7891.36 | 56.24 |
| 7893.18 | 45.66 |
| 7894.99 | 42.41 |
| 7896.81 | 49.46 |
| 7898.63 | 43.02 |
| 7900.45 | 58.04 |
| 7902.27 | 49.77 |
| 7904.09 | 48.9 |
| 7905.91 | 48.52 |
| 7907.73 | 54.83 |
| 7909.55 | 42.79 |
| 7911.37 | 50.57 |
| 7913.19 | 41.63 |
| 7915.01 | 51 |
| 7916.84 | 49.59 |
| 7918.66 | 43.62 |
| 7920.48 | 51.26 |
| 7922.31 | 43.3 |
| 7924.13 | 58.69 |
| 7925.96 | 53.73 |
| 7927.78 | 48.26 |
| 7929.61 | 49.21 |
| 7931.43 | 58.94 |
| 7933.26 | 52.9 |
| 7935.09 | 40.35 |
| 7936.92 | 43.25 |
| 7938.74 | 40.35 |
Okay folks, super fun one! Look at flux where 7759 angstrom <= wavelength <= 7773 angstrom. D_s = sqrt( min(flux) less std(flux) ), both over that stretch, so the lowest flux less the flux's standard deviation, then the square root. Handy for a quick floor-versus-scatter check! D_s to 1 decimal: 6.3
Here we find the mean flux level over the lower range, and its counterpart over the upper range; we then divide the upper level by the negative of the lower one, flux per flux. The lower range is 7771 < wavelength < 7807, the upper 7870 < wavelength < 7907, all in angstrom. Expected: -0.98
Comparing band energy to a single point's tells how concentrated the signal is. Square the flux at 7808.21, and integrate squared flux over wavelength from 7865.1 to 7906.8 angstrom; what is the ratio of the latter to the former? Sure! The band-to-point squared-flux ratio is 92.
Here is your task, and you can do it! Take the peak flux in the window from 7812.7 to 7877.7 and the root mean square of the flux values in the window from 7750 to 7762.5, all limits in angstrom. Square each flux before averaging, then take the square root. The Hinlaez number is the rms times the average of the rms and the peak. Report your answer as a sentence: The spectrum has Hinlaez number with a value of 3316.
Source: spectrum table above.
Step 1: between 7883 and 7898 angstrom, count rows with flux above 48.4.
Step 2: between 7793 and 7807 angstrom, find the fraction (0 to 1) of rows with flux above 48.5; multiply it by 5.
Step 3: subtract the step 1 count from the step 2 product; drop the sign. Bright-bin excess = 0.9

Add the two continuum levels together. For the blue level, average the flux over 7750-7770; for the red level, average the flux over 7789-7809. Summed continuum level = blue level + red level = 97.8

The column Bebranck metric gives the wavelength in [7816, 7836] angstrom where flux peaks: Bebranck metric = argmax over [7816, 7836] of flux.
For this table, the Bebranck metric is 7822.61 angstrom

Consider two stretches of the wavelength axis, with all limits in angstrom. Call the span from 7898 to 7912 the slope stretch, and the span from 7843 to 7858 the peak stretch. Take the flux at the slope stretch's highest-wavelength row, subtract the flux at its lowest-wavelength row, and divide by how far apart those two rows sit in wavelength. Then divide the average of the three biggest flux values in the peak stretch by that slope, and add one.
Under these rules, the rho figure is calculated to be 96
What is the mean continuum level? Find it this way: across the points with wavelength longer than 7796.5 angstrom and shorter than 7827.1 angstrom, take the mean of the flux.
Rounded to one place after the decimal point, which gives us 49.6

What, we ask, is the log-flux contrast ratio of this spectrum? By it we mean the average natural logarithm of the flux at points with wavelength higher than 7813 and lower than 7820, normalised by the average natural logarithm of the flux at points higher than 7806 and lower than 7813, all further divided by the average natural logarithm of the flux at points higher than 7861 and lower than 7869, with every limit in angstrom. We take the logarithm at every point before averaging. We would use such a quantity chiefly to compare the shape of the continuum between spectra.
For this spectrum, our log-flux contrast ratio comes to 0.270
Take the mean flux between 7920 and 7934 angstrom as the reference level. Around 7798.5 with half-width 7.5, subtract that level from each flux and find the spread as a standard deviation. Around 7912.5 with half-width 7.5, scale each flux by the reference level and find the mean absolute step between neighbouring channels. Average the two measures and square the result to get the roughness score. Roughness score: 5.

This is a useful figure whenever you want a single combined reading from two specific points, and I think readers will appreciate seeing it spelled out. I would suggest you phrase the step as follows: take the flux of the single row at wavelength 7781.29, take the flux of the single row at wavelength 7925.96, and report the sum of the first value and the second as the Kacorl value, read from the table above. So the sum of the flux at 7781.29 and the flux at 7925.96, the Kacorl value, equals 114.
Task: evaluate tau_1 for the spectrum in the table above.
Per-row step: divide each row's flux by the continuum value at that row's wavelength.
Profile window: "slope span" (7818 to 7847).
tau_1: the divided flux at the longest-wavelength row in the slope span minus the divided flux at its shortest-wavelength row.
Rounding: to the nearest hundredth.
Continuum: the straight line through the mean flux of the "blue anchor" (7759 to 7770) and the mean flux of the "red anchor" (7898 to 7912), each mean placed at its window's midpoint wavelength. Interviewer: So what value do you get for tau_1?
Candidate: -0.13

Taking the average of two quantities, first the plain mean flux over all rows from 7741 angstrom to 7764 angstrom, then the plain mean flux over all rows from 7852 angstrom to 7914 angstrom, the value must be 49.0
